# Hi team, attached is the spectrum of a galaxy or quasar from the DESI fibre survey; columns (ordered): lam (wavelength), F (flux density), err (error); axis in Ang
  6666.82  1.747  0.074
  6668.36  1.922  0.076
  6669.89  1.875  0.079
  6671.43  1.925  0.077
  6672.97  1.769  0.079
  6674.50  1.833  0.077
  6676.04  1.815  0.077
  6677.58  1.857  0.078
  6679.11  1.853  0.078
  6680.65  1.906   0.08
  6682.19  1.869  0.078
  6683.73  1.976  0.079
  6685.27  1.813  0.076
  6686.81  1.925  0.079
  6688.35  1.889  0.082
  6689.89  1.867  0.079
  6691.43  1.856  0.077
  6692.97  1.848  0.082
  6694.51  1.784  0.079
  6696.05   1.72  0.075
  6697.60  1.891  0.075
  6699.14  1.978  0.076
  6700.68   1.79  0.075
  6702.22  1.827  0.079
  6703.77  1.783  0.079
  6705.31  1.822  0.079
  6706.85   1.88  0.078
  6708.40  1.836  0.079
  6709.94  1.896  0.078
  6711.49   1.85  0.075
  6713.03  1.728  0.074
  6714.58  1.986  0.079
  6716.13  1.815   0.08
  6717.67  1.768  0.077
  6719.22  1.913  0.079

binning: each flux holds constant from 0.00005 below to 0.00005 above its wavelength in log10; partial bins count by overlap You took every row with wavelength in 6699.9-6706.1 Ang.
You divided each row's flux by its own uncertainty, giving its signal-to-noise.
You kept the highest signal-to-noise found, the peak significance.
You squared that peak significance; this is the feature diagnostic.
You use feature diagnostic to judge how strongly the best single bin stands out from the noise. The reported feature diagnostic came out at 570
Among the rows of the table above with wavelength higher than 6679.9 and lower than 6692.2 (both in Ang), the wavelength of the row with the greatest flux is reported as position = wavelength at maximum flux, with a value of 6683.73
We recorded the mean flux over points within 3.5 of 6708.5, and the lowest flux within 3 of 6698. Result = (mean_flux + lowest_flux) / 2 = 1.79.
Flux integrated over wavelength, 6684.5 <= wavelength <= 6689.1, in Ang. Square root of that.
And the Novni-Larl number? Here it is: 2.94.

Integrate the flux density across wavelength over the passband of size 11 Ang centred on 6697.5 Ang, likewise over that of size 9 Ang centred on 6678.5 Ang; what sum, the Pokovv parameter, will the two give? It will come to 37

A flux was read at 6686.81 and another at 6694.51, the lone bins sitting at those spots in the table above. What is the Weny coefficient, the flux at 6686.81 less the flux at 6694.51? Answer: 0.14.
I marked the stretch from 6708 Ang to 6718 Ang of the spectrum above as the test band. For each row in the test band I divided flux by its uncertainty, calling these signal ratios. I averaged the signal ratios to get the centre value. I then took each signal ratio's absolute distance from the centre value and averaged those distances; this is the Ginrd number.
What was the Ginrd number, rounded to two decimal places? 0.81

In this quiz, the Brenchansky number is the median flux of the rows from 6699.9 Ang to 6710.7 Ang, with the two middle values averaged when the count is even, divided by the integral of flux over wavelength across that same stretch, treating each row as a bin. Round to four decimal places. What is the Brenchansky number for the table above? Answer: 0.0922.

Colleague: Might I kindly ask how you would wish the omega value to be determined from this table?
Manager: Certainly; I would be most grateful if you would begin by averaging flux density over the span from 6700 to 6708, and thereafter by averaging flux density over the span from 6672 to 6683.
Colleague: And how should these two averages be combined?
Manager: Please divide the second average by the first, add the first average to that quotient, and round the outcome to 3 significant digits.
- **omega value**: 2.83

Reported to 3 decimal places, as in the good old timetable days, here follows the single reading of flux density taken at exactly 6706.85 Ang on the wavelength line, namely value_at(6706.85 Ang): 1.880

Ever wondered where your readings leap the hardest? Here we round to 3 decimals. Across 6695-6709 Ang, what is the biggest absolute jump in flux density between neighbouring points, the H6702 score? 0.188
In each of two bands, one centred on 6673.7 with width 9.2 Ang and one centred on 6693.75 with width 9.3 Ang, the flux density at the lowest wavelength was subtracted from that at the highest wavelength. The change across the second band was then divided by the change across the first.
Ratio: -1.3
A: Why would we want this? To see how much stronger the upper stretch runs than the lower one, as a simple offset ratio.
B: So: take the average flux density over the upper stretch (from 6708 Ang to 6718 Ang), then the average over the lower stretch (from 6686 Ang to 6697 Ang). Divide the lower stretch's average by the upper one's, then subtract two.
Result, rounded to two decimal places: -1.00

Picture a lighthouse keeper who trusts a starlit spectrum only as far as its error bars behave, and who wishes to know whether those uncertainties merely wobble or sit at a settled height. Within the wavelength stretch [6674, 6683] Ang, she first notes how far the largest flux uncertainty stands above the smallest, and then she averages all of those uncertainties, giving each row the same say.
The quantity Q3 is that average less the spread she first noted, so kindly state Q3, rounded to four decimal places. 0.0750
